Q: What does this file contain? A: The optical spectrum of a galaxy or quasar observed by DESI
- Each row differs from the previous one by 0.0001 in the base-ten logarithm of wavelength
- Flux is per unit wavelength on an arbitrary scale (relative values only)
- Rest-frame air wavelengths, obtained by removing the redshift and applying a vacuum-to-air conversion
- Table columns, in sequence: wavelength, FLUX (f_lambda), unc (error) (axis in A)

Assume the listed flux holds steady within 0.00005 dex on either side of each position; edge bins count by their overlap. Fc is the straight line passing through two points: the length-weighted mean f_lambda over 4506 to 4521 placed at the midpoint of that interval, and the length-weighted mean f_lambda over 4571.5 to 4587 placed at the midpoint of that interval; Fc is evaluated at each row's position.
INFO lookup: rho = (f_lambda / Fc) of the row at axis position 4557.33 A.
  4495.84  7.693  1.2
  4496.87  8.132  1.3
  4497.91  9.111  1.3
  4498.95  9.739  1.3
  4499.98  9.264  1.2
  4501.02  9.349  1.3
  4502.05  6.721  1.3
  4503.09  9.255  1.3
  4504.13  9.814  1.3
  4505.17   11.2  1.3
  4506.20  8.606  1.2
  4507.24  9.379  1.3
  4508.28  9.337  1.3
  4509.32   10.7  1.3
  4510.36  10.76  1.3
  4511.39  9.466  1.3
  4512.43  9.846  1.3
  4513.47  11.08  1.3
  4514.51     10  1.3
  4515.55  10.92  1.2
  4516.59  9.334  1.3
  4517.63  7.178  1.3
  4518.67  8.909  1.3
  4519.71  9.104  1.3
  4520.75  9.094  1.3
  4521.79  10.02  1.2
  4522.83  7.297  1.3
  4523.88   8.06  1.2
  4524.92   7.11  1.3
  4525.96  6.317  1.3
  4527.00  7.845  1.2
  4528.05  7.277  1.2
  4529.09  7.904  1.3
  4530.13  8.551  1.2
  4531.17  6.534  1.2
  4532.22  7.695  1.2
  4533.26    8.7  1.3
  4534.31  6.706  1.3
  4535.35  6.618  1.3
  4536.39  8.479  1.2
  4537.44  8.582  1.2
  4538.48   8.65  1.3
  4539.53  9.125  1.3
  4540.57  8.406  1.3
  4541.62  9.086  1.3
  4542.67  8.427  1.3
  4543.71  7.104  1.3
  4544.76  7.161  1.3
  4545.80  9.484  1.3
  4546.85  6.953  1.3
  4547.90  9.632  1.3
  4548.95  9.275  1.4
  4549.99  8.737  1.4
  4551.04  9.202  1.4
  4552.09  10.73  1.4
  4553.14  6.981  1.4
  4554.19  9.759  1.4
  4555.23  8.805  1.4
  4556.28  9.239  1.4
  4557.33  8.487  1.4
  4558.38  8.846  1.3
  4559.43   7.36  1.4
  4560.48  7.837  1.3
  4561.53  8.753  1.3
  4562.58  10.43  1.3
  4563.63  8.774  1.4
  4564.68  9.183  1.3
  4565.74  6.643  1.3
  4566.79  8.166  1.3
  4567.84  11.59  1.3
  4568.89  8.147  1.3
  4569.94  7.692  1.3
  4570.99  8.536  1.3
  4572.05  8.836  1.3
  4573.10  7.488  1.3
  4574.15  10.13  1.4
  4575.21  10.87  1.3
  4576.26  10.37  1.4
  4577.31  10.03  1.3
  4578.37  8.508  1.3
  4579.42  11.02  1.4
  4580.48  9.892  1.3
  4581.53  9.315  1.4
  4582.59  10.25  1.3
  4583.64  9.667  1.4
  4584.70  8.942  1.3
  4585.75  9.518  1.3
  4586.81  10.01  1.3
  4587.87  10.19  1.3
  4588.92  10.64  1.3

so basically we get 0.88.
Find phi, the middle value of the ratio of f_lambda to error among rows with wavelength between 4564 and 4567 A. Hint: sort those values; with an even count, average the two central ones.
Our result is 6.3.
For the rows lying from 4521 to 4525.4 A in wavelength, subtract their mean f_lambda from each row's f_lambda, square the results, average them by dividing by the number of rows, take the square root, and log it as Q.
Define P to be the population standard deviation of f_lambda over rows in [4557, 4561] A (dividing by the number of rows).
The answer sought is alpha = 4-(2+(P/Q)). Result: 1.50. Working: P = 0.57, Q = 1.2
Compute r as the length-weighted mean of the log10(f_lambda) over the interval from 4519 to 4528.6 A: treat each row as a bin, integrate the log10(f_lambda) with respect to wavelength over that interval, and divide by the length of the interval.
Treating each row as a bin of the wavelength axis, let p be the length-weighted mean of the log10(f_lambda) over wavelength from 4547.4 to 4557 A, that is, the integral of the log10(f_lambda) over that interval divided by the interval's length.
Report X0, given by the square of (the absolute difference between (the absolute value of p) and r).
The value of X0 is 0.003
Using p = 0.959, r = 0.90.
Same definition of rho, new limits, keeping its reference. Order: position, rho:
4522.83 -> 0.76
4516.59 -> 0.97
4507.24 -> 0.98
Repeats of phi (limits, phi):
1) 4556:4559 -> 6.6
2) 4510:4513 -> 7.6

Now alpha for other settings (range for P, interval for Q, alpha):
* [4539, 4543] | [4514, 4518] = 1.75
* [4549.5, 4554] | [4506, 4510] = 0.23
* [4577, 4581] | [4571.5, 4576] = 1.31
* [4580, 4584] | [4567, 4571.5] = 1.78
